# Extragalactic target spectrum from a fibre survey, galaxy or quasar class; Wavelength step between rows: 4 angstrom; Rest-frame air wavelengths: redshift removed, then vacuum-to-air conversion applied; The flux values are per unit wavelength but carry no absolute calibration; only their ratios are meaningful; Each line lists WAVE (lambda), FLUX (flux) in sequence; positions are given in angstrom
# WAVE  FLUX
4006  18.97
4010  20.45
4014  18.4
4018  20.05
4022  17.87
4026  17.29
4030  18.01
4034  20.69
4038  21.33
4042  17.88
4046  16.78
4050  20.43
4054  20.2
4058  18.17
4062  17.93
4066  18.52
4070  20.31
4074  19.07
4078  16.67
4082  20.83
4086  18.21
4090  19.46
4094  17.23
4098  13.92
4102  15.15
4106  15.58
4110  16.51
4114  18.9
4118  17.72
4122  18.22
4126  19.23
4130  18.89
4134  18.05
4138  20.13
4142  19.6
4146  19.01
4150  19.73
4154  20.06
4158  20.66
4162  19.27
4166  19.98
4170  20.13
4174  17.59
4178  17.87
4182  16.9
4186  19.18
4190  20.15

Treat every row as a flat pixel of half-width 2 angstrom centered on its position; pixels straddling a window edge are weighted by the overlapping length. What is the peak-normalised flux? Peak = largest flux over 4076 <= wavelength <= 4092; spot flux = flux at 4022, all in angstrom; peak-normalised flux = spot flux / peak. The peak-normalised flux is 0.86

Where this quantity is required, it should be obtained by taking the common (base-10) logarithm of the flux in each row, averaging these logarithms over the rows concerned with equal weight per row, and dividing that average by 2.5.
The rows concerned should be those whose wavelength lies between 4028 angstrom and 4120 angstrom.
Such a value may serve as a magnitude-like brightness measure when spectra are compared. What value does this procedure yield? 0.503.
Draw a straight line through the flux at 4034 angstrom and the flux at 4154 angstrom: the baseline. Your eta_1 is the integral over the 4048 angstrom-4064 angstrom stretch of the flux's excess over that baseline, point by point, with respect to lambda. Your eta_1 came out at -22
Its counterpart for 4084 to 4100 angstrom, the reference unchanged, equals -51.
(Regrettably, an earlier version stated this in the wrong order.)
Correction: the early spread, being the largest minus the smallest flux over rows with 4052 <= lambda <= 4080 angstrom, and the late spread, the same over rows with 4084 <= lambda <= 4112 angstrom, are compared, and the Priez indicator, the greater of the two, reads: 5.5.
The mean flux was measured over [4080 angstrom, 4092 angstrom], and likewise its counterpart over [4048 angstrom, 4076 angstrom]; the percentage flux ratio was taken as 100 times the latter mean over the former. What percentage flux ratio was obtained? 98.6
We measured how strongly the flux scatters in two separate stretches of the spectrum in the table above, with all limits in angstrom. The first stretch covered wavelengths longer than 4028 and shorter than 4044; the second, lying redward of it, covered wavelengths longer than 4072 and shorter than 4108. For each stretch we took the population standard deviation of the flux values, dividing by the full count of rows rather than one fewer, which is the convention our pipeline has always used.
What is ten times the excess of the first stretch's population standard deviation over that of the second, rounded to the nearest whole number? -6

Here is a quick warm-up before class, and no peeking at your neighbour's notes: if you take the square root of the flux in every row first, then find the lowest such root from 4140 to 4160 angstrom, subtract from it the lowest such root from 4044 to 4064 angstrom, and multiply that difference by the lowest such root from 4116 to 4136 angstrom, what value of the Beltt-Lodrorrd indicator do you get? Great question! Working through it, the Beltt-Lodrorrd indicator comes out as 1.1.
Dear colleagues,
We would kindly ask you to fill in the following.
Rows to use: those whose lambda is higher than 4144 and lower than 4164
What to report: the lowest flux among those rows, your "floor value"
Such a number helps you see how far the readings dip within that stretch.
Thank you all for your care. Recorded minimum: 19.01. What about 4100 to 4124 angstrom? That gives 15.15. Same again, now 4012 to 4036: 17.29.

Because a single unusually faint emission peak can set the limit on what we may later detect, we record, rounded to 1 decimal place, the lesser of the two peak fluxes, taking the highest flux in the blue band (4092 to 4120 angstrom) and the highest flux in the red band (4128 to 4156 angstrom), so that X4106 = 18.9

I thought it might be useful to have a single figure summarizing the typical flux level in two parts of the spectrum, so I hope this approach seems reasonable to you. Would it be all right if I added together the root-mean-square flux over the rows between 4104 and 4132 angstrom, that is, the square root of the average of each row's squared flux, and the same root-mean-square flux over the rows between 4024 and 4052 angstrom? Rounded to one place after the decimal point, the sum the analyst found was 36.9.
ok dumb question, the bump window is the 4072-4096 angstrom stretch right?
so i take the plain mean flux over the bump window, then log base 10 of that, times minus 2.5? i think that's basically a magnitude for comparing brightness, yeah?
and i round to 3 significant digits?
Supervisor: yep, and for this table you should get -3.17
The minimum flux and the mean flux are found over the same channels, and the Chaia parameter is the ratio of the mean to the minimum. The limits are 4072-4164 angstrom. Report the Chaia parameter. 1.32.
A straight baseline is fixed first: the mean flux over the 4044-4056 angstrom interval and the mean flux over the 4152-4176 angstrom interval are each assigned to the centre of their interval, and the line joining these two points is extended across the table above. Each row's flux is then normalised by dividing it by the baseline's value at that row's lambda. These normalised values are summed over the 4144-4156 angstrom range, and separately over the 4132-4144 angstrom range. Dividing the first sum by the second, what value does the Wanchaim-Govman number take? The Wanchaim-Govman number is 1.02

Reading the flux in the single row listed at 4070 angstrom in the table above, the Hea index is 20.31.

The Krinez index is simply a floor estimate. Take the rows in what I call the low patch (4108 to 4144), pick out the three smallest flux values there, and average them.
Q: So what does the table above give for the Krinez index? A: 17.4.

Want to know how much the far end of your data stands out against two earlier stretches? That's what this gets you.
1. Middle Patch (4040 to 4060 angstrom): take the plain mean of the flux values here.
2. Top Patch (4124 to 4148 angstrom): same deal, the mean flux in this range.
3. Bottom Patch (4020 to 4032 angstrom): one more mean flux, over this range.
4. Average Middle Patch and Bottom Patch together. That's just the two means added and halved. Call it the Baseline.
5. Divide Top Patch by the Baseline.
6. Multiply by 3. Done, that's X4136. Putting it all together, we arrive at 3.16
